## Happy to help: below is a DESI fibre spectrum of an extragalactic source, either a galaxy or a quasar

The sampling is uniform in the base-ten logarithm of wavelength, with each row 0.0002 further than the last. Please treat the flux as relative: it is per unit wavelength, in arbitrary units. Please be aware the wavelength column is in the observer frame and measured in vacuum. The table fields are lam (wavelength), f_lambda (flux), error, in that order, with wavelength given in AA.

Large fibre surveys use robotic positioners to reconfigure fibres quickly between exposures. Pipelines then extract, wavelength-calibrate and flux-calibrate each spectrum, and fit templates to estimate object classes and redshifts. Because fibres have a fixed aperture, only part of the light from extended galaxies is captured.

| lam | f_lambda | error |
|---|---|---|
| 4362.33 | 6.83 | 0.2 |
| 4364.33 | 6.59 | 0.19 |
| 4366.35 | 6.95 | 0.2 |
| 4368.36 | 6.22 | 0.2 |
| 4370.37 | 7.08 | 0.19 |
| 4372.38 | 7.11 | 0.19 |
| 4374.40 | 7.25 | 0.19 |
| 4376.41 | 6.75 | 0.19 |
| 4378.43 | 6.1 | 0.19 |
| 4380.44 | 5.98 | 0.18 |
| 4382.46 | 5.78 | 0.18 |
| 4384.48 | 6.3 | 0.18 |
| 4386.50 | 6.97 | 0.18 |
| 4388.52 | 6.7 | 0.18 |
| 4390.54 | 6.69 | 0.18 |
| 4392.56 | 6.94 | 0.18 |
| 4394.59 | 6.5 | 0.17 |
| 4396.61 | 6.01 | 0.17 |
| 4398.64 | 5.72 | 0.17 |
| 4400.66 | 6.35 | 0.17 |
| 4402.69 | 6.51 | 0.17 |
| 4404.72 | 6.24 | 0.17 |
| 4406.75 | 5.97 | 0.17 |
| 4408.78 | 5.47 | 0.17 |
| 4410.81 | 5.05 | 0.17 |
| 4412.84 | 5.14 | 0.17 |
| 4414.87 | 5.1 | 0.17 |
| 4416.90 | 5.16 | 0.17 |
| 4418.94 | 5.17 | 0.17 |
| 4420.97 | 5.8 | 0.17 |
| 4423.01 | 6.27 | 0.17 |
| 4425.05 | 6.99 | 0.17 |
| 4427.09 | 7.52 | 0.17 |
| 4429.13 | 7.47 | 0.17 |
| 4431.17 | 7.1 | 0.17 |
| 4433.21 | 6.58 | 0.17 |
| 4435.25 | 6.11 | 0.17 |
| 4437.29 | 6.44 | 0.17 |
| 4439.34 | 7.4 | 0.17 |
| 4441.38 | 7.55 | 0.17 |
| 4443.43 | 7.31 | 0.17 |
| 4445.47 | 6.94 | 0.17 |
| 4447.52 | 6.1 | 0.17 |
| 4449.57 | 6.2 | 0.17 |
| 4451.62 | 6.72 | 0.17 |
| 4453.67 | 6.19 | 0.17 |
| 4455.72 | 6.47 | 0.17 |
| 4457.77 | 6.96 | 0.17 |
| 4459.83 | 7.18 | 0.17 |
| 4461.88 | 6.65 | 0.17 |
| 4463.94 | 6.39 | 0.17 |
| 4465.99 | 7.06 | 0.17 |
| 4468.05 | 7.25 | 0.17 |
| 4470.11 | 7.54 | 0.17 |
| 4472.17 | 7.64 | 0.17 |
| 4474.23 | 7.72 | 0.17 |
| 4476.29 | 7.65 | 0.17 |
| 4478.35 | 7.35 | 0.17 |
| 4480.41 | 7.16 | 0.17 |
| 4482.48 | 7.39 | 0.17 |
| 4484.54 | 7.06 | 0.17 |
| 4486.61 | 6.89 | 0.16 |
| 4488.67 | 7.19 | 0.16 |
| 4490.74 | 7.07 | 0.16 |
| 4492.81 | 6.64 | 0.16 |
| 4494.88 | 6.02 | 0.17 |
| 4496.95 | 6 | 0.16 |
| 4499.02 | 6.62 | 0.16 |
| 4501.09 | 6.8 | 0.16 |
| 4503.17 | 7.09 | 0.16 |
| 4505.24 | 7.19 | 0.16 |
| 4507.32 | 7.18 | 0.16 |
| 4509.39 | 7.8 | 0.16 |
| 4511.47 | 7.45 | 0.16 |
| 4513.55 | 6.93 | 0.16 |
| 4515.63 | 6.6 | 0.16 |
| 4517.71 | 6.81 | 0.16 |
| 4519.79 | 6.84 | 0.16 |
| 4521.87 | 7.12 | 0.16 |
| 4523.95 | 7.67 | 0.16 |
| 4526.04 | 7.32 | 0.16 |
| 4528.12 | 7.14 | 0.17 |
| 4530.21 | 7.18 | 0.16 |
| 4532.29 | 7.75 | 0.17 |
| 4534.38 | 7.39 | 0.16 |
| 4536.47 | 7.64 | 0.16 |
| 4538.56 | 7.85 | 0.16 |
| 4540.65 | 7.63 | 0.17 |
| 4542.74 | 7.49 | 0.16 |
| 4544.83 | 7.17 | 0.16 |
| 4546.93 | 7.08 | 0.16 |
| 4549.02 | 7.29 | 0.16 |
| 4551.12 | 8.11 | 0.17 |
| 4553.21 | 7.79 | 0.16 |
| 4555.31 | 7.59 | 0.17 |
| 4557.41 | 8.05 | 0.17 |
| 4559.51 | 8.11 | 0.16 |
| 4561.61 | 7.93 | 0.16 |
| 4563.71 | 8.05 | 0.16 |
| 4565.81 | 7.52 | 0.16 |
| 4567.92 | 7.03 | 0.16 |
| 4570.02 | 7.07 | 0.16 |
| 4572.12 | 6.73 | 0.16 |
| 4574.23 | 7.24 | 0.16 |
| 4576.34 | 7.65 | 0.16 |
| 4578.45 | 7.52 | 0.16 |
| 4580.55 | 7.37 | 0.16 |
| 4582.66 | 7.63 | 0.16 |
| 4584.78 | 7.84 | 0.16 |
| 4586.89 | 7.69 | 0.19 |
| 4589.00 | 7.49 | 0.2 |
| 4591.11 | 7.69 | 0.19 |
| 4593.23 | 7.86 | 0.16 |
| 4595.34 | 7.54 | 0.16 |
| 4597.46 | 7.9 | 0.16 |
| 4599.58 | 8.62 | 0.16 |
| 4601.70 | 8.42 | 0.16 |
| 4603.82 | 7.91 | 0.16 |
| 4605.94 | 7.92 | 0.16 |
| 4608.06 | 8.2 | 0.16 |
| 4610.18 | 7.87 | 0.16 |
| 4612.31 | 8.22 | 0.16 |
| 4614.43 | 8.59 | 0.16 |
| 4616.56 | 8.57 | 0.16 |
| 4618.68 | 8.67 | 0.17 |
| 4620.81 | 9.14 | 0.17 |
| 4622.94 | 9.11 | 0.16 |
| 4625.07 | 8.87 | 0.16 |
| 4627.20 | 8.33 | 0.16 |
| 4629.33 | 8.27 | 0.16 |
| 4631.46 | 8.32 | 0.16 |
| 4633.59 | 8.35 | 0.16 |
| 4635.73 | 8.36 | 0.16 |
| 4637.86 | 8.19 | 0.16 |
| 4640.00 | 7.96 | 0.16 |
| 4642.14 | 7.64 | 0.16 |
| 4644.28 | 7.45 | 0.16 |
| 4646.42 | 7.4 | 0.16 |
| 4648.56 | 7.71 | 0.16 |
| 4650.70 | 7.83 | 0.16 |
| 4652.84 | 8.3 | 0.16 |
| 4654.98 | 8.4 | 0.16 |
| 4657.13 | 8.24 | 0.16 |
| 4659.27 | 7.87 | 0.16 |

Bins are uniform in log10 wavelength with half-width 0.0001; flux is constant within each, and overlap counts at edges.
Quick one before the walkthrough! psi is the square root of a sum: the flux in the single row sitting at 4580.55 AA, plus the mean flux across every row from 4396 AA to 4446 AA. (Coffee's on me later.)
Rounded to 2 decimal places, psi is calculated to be 3.70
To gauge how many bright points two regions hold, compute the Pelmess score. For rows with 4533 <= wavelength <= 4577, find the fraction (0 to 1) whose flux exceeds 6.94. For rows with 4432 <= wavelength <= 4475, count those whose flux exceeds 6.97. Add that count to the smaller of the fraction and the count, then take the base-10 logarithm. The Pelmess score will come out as 1.0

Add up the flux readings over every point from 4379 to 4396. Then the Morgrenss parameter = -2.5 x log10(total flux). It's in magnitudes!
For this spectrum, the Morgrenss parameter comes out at -4.29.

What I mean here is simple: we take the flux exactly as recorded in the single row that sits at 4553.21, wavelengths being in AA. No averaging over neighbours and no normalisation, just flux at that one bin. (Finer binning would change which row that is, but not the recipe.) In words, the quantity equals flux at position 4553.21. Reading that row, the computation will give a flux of 7.79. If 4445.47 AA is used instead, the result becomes 6.94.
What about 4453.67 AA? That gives 6.19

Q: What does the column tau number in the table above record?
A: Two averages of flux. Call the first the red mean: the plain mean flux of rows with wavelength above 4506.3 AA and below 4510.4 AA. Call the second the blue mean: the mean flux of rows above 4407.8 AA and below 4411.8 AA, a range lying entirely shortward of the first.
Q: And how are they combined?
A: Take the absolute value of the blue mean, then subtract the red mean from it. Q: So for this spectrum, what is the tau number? -2.2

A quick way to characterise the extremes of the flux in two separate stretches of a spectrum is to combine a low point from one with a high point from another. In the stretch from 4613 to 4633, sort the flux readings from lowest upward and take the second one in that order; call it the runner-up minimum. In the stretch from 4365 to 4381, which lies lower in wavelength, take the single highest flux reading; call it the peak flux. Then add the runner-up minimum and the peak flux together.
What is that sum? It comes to 15.6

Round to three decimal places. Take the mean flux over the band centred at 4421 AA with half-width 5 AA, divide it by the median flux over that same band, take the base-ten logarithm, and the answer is 0.006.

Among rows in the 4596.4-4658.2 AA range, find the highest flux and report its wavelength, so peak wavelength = 4620.81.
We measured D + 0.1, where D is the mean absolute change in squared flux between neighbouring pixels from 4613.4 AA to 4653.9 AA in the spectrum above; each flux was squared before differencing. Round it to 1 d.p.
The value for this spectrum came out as 3.2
